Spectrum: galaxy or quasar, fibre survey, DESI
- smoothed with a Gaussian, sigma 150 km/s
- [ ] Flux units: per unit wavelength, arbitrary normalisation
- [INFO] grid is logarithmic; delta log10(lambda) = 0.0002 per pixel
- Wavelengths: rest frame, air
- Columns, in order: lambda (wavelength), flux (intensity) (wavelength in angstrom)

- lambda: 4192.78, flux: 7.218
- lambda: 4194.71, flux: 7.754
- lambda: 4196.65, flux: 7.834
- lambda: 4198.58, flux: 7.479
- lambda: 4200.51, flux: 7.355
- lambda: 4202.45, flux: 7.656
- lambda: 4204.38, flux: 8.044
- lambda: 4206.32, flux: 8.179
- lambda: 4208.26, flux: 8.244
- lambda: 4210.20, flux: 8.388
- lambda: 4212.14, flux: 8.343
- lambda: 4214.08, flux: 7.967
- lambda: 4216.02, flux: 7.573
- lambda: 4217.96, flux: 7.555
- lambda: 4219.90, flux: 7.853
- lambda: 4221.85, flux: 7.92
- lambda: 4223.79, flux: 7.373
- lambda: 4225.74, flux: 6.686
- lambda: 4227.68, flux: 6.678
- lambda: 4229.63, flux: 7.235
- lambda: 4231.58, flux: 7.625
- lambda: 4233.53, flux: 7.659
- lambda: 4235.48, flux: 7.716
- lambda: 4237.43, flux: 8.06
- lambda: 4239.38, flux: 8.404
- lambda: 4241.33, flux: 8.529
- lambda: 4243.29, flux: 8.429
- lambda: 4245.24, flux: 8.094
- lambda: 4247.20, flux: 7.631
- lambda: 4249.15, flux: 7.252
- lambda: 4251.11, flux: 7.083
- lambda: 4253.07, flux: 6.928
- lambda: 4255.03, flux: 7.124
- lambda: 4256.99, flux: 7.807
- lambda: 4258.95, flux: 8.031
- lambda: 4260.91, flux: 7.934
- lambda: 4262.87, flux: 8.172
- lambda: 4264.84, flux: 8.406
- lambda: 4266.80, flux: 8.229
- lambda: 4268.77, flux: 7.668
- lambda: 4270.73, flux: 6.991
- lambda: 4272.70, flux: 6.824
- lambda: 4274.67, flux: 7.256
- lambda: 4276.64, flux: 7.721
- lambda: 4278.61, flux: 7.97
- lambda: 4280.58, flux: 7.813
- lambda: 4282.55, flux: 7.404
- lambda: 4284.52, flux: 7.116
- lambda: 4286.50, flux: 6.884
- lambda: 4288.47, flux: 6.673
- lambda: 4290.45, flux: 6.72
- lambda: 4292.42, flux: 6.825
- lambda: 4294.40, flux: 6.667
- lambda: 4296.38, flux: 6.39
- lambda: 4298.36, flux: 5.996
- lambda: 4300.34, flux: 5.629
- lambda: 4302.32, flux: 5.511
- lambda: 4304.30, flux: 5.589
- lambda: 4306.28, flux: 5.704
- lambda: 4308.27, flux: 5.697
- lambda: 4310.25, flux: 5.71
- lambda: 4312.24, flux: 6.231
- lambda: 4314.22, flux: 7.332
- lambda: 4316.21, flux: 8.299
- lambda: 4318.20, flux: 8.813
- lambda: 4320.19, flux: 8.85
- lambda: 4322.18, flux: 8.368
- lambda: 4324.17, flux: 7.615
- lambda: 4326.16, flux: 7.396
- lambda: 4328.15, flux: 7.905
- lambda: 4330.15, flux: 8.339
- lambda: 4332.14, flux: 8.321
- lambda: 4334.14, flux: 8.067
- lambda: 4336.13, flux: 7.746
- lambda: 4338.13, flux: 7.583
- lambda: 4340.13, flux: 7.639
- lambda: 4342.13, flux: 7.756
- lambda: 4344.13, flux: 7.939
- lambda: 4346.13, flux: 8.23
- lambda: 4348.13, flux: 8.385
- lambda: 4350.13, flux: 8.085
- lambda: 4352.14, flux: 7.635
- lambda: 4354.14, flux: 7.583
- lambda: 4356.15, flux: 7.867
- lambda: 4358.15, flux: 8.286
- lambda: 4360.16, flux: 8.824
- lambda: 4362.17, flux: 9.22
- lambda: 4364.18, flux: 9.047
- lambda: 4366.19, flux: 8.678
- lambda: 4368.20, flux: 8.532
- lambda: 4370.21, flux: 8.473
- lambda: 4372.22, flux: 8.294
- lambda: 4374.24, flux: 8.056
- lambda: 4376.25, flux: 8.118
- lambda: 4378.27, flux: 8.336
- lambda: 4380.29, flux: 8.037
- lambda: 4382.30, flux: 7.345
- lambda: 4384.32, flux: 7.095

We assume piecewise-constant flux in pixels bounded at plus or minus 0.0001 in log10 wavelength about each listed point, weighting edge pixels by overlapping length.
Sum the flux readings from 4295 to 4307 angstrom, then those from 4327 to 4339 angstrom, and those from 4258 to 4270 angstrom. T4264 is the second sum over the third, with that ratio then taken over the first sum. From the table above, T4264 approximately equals 0.028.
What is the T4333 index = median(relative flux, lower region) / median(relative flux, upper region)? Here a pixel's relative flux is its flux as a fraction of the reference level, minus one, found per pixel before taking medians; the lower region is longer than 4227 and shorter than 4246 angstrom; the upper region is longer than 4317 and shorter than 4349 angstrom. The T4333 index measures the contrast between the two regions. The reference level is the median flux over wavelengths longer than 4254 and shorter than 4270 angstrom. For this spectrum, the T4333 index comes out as -4.6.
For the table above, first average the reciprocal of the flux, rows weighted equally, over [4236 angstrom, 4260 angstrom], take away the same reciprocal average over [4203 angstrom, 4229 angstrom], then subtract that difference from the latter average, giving 0.130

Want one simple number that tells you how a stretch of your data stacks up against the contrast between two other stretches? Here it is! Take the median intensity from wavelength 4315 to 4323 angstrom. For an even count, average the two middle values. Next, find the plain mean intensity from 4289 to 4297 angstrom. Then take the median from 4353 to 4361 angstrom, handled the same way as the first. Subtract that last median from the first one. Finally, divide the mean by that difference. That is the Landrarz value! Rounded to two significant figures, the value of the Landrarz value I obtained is 13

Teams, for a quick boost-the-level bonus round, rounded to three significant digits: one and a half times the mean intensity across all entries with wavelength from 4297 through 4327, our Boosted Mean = 10.3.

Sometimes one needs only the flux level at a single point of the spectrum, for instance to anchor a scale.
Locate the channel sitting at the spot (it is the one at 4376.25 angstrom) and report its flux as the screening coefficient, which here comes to 8.118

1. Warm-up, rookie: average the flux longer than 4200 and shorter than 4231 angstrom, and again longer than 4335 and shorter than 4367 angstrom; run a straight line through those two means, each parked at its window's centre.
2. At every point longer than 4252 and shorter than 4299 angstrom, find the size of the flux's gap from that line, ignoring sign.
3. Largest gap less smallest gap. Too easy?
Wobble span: 1.95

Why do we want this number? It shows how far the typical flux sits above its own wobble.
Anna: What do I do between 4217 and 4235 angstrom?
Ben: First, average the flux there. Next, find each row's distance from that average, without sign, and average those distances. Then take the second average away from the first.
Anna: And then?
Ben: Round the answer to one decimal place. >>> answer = 7.0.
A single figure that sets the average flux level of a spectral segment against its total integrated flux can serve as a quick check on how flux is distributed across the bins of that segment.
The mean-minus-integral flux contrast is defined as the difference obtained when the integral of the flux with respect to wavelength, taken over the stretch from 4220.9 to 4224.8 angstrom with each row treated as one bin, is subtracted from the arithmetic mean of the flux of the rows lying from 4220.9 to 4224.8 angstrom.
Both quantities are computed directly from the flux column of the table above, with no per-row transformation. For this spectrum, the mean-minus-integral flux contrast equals -22.1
